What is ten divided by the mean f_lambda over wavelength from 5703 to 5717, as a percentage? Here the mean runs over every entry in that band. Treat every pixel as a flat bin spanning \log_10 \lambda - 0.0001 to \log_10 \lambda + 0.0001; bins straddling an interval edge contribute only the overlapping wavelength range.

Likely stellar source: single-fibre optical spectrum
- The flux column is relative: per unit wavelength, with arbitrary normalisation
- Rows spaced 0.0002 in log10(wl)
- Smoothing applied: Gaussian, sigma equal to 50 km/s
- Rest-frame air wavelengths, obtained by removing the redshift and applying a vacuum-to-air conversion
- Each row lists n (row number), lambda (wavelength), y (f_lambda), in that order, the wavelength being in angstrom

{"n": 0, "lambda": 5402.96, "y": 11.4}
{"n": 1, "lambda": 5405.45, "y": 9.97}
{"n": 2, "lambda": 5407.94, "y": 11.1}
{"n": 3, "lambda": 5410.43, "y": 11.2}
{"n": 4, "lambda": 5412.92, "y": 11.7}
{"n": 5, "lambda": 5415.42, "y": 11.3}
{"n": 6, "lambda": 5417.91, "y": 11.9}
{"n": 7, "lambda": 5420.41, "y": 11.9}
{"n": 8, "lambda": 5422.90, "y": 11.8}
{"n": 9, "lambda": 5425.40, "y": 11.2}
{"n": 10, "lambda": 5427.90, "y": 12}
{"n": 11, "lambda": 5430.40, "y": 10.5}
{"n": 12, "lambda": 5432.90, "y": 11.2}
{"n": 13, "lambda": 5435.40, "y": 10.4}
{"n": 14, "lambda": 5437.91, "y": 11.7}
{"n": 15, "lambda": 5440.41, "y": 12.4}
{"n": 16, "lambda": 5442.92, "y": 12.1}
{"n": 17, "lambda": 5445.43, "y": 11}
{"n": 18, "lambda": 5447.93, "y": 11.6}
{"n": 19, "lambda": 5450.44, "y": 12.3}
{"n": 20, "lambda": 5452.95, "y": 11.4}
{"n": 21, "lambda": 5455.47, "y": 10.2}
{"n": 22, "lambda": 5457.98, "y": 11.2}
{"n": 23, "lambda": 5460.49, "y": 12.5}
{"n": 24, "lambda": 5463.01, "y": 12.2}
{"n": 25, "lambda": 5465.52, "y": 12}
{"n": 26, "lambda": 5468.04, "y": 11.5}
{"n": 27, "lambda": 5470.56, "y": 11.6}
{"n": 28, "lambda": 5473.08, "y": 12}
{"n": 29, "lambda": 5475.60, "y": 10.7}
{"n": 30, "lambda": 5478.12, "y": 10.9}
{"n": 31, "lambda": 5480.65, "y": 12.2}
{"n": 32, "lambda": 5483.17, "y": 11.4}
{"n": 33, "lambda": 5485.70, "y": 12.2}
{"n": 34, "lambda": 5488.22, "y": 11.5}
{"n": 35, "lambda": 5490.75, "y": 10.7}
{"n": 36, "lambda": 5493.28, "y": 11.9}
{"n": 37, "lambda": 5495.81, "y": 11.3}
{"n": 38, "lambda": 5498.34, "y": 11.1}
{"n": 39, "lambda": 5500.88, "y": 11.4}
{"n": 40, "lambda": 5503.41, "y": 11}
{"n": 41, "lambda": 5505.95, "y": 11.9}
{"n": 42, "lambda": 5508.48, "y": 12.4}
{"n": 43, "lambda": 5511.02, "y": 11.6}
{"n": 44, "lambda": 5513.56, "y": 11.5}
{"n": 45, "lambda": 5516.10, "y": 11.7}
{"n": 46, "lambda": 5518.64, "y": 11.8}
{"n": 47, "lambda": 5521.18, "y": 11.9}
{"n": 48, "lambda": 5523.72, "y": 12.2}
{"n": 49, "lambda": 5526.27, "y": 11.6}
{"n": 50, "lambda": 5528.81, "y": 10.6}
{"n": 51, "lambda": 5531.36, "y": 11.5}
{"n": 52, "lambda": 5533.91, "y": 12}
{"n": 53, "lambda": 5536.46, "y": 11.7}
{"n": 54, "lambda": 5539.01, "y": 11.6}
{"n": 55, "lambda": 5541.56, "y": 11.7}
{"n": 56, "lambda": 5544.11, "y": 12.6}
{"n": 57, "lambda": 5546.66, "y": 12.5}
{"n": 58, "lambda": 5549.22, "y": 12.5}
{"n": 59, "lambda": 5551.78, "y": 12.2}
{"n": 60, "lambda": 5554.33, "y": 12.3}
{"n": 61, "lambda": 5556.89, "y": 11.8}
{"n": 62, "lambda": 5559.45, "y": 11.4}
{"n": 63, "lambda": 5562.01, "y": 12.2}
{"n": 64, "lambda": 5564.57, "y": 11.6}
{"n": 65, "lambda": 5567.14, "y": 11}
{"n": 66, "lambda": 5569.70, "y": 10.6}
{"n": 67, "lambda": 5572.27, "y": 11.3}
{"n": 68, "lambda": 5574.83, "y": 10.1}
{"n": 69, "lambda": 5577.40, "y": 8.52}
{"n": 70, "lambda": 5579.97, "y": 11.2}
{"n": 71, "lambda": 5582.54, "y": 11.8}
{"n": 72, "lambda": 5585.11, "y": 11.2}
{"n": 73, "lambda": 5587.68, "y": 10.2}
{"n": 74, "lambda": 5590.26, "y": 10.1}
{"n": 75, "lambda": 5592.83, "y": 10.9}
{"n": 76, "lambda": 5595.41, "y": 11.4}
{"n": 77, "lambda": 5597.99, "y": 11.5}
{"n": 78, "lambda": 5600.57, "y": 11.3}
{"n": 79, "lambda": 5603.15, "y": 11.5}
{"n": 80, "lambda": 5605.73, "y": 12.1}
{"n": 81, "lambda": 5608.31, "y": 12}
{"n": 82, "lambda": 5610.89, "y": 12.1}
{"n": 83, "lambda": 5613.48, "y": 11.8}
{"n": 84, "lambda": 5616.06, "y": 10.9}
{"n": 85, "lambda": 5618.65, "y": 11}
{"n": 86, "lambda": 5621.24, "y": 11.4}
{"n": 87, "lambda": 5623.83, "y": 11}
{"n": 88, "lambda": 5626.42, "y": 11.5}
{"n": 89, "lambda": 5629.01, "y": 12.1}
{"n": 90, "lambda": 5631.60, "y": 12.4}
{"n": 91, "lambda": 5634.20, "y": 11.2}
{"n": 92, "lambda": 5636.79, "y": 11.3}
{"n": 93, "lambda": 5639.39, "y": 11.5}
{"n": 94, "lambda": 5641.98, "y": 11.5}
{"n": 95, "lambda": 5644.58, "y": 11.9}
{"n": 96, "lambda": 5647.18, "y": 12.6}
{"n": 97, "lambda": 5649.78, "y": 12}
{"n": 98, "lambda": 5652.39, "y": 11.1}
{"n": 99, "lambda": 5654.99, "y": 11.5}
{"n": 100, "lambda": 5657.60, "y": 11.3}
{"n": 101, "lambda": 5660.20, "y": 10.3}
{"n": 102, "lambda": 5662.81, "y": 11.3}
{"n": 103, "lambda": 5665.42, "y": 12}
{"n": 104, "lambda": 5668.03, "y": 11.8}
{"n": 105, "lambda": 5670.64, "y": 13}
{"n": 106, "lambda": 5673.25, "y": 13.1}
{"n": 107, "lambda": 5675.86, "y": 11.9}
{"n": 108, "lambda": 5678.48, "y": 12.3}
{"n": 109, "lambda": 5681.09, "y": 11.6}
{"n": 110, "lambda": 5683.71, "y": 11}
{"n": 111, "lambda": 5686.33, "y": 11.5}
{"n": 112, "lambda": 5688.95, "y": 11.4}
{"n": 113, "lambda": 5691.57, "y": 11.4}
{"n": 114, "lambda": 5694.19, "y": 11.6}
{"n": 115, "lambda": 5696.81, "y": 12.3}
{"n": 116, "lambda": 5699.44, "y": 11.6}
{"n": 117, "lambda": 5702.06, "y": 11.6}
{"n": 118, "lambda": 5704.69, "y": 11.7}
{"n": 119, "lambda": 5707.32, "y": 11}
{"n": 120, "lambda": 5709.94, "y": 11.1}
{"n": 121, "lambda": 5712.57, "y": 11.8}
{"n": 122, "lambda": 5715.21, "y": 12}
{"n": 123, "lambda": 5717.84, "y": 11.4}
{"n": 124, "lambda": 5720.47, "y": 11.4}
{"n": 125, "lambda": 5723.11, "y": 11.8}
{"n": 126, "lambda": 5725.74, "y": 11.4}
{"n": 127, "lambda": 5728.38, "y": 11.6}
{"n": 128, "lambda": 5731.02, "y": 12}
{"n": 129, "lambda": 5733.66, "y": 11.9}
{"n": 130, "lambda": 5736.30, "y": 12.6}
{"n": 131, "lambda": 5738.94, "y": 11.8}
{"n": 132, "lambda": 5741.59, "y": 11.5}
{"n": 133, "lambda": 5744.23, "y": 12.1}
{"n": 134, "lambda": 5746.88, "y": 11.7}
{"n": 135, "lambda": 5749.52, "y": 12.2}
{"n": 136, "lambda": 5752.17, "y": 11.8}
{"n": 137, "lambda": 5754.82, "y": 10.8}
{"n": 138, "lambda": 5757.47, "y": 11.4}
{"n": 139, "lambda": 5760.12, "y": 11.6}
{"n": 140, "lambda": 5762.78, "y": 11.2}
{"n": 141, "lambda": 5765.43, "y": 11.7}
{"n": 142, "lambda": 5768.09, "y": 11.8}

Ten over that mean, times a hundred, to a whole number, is 87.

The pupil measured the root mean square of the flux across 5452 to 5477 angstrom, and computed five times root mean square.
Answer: 57.7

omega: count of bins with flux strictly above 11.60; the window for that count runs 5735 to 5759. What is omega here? 6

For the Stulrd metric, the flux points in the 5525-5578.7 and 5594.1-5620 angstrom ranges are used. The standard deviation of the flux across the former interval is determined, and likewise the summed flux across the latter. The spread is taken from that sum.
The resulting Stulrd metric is 115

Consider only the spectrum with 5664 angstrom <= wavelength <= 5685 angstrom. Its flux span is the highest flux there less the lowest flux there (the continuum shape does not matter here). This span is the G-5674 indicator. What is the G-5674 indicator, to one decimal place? 2.1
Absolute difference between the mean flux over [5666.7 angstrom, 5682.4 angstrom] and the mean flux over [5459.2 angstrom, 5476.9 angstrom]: 0.5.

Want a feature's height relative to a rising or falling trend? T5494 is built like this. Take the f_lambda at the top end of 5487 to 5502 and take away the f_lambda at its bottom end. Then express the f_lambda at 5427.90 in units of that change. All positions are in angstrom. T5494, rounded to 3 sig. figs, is -120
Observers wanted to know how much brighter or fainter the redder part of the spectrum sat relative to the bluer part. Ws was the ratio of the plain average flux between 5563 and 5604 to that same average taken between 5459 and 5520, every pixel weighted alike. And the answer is 0.94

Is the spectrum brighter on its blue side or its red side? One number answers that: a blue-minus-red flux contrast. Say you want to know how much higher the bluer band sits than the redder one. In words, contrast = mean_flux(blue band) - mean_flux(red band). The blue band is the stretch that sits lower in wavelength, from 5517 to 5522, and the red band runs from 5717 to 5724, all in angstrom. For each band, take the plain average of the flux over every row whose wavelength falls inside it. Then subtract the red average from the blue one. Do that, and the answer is 0.32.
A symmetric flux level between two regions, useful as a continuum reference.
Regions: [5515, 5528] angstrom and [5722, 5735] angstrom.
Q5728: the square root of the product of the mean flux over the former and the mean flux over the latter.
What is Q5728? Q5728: 11.8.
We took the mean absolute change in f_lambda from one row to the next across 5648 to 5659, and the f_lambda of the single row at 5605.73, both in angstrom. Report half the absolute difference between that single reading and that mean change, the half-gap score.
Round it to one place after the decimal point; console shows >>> 5.8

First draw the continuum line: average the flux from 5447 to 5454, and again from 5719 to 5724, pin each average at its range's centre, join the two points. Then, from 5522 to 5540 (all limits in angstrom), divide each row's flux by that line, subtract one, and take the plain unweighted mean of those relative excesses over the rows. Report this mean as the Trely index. -0.010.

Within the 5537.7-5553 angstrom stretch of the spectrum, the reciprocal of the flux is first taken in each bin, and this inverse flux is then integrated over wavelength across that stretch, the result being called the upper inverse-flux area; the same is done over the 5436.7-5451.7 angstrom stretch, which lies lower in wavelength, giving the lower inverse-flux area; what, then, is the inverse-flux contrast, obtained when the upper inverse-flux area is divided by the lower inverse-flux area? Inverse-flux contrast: 1.0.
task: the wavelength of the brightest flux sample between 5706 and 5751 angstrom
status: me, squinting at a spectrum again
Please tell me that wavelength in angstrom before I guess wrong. 5736.30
